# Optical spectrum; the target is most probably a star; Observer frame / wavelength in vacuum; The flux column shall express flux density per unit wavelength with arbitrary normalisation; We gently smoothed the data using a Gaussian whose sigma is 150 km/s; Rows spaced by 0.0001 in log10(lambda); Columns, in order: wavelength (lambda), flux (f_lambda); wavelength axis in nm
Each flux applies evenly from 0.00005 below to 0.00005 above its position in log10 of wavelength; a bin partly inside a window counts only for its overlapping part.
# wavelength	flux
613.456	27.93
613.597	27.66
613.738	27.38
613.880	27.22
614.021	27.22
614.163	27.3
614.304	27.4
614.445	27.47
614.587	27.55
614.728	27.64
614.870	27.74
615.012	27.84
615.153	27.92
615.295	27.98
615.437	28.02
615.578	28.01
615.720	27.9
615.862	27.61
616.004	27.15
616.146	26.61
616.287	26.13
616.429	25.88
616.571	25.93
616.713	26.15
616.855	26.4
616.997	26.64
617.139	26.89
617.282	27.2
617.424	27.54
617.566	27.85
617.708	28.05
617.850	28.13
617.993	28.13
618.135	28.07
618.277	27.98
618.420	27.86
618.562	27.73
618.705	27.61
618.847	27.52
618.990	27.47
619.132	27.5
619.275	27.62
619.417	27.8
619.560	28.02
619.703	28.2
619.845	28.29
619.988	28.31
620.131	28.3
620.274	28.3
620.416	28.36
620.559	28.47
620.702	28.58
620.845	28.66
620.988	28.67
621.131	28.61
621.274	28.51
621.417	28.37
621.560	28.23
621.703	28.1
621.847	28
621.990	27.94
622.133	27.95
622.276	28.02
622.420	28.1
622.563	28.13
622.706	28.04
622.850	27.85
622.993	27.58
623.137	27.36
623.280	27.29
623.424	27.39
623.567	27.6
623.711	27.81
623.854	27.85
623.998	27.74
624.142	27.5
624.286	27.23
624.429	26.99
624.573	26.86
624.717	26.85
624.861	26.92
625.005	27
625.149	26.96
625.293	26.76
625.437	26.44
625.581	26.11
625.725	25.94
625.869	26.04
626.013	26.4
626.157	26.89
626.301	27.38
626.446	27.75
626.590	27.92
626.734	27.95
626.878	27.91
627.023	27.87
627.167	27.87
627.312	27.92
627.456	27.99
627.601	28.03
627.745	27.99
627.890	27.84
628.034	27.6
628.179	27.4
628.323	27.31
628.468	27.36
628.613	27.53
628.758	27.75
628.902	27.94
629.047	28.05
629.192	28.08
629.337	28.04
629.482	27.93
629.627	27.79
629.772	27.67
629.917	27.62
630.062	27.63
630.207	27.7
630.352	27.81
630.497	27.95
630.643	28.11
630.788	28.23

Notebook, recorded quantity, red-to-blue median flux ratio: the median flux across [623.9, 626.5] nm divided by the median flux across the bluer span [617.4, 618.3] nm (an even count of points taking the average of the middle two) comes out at 0.96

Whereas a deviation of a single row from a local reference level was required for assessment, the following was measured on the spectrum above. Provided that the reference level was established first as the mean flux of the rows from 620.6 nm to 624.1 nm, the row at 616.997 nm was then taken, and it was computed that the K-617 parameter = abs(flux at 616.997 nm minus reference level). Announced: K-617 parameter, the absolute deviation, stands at 1.4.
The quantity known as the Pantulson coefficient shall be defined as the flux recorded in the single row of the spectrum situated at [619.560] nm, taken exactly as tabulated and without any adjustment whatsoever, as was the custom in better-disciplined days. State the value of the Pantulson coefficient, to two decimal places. 28.02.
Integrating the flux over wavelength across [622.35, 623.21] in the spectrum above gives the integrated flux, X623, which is 24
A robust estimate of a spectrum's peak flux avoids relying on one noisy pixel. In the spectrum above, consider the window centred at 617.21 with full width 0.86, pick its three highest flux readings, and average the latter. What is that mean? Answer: 27.5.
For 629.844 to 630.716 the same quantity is 28.0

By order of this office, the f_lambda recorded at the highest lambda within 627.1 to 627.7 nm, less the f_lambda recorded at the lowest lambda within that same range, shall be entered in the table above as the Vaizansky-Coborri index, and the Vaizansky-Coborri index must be 0.16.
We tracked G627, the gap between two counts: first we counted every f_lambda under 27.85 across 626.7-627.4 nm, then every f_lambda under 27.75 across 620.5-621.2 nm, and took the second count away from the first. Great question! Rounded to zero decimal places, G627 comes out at 0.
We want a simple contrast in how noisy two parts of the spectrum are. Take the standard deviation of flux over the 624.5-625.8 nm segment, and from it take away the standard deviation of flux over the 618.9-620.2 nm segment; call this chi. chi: 0.0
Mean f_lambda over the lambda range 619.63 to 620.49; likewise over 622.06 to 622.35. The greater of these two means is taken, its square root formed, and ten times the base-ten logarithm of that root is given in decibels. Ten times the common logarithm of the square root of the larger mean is 7.26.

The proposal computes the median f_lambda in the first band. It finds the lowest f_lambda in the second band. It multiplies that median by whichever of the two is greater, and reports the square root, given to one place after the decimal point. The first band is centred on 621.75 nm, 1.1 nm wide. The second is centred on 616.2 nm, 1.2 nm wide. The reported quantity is 28.1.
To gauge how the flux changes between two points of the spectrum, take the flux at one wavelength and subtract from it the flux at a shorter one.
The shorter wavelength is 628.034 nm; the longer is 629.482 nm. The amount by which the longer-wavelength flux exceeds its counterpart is 0.3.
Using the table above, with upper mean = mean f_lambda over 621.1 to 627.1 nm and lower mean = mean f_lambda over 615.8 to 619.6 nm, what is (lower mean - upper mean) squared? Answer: 0.03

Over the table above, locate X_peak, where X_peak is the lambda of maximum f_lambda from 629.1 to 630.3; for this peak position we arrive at 629.192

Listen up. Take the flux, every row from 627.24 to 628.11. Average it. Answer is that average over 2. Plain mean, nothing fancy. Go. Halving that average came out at 13.95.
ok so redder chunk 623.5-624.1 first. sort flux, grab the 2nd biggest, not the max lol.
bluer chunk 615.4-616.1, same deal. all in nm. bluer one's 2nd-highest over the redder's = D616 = 1.01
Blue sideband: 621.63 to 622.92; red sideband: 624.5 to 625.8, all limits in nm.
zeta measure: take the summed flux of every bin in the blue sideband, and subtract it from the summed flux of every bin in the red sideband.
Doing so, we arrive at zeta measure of -12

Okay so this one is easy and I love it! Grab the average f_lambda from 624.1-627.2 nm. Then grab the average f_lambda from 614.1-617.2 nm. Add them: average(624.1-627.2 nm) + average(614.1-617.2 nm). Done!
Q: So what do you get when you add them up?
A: 54.3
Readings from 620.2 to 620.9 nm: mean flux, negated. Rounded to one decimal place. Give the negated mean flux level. -28.5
